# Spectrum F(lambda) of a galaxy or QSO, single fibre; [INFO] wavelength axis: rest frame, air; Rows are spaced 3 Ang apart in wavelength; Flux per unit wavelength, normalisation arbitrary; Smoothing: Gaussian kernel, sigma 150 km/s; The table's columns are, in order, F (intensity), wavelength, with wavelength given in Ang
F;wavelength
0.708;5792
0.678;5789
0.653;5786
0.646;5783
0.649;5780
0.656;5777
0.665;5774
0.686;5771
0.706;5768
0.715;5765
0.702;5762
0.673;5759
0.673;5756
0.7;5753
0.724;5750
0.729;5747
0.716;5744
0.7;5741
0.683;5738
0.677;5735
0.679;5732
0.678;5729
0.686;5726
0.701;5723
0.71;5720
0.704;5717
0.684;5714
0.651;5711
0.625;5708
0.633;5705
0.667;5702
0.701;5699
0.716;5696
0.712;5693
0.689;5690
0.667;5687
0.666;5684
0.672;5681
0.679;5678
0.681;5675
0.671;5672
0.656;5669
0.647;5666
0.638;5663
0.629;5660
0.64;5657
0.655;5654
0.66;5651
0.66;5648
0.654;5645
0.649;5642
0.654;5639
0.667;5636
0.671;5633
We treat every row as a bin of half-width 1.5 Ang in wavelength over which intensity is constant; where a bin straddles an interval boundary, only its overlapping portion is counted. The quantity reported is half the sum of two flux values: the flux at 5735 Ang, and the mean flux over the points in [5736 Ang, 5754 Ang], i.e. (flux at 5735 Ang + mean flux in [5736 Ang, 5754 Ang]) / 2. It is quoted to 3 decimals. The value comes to 0.693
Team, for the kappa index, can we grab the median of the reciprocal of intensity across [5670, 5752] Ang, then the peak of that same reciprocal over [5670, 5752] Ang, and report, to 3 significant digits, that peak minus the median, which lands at 0.136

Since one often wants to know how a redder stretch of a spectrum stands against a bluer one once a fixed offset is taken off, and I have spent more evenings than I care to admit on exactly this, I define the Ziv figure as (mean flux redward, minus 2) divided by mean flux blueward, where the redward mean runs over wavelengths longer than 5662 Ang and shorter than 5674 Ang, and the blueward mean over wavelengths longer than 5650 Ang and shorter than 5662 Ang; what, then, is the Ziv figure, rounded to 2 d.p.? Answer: -2.09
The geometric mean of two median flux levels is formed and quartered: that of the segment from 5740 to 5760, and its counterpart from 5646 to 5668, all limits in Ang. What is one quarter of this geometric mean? 0.168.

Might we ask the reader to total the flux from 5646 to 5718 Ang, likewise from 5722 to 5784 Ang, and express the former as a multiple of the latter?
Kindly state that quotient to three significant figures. 1.11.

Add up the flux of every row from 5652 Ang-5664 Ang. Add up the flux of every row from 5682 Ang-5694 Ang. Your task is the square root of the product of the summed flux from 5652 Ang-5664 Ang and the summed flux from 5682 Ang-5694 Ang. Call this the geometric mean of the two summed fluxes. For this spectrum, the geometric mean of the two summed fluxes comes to 2.65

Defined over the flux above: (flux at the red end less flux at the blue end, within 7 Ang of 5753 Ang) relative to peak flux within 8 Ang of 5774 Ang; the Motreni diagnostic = -0.08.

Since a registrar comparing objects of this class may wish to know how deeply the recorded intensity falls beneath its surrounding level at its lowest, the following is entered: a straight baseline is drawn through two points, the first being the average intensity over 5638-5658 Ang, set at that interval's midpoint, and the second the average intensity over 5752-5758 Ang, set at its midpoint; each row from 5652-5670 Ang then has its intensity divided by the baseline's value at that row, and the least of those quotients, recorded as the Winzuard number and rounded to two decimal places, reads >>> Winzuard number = 0.96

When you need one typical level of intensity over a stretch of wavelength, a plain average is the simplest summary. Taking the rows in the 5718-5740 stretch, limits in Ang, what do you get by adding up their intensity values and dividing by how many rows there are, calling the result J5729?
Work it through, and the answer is 0.688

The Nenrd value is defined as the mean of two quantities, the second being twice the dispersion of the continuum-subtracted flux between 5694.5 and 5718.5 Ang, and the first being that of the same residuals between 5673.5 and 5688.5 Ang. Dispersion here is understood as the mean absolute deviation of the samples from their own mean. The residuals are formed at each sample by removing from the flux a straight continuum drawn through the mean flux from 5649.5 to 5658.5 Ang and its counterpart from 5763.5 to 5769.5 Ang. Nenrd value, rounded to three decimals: 0.032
